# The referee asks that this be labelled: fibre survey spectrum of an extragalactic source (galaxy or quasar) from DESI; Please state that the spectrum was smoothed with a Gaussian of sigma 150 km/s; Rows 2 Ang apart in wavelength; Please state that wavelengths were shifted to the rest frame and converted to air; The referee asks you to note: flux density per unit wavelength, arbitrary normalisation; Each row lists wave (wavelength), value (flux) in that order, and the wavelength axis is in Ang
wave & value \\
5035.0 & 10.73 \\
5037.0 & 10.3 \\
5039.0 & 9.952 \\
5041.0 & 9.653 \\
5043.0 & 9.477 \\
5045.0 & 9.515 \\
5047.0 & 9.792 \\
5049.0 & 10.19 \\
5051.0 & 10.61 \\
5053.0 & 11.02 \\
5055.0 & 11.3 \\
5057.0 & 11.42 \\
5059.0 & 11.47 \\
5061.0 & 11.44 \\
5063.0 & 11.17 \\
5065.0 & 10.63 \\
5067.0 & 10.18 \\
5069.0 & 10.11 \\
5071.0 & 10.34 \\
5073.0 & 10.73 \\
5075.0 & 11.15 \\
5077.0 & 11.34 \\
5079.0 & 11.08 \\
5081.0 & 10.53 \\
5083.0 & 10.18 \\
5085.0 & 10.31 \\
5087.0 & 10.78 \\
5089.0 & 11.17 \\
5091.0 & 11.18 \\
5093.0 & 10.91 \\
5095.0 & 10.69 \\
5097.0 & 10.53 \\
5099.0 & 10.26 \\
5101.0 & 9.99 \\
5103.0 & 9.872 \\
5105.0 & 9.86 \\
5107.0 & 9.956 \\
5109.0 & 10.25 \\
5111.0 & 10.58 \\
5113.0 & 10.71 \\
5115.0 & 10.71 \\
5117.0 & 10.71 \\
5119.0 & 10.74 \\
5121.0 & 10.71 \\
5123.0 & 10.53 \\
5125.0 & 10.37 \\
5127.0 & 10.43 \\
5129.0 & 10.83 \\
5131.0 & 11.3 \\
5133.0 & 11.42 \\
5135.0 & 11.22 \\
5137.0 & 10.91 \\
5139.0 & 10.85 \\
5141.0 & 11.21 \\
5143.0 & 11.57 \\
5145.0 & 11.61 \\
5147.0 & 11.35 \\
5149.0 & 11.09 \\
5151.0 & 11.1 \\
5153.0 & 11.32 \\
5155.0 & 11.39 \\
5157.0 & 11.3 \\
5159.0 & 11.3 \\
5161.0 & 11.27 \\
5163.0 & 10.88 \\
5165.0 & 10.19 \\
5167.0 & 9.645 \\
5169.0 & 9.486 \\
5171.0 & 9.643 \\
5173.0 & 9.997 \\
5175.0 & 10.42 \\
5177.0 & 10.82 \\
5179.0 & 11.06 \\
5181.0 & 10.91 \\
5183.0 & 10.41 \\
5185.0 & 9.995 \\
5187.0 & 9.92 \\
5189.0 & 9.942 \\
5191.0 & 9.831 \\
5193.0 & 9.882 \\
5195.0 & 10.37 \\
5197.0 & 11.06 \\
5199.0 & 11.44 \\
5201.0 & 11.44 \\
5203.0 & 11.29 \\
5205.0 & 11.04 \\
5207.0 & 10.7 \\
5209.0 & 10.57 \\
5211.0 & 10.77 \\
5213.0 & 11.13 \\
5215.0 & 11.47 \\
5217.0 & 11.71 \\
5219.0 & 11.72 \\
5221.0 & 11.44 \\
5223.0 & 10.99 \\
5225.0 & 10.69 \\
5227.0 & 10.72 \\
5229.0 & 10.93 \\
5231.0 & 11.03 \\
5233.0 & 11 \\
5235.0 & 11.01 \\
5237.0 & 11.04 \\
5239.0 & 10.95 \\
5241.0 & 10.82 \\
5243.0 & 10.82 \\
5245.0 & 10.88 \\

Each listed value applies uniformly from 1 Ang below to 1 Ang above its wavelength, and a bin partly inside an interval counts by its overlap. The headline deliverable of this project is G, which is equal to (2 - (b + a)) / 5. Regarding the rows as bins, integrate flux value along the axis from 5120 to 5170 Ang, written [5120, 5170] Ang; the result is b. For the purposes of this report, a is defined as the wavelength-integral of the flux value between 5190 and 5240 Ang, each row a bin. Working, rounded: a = 548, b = 547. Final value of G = -219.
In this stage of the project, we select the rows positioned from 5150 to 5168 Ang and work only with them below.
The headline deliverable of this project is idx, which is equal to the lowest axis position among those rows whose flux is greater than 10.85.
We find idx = 5151.0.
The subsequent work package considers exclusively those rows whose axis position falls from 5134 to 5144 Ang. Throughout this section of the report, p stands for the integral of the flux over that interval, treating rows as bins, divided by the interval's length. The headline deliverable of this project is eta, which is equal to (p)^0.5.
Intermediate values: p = 11.2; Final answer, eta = 3.34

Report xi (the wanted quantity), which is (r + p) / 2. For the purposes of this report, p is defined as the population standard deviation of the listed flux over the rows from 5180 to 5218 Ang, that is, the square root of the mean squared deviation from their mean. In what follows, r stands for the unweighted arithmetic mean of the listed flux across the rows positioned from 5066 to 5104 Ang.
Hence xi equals 5.60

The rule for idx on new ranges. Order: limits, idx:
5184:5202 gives 5197.0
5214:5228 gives 5215.0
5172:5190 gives 5179.0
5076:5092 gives 5077.0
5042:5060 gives 5053.0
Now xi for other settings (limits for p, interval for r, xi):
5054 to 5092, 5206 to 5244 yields 5.75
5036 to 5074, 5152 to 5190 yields 5.59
